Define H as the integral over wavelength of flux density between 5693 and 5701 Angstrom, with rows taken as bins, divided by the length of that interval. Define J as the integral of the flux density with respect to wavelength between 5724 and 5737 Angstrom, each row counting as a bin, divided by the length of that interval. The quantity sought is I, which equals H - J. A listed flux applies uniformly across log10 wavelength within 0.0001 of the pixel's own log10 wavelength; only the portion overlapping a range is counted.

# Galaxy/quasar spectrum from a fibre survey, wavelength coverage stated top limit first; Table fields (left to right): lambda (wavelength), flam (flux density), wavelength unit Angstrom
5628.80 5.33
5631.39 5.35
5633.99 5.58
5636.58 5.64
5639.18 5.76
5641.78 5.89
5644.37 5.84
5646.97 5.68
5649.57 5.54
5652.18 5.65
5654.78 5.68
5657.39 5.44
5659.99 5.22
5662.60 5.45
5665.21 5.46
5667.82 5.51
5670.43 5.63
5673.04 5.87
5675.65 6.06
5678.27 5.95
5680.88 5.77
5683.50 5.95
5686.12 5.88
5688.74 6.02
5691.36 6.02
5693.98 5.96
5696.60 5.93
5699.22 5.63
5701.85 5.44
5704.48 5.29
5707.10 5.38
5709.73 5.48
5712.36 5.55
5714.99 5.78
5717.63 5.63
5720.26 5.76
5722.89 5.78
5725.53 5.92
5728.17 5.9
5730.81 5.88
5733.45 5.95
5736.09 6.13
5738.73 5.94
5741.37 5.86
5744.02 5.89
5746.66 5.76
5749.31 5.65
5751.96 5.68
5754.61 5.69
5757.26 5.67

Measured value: -0.13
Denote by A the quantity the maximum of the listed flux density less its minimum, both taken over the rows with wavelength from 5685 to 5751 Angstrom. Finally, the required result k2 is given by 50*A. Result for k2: 42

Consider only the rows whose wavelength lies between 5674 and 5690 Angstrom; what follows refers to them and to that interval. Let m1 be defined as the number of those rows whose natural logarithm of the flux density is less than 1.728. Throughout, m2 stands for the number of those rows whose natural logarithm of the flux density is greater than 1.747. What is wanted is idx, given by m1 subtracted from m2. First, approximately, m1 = 0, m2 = 6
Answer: 6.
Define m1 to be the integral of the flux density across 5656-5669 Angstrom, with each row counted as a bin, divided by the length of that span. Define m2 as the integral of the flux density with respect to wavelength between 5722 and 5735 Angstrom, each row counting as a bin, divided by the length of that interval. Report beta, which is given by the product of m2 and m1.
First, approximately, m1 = 5.41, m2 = 5.89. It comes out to 31.9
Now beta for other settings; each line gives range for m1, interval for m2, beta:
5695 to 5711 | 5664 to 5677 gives 31.6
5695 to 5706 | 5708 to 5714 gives 30.8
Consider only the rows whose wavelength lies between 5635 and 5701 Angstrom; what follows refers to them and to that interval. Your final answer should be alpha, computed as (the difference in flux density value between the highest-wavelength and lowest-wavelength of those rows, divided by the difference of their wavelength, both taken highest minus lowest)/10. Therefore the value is 0.0000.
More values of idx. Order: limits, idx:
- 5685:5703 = 4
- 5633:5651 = 1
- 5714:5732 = 6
